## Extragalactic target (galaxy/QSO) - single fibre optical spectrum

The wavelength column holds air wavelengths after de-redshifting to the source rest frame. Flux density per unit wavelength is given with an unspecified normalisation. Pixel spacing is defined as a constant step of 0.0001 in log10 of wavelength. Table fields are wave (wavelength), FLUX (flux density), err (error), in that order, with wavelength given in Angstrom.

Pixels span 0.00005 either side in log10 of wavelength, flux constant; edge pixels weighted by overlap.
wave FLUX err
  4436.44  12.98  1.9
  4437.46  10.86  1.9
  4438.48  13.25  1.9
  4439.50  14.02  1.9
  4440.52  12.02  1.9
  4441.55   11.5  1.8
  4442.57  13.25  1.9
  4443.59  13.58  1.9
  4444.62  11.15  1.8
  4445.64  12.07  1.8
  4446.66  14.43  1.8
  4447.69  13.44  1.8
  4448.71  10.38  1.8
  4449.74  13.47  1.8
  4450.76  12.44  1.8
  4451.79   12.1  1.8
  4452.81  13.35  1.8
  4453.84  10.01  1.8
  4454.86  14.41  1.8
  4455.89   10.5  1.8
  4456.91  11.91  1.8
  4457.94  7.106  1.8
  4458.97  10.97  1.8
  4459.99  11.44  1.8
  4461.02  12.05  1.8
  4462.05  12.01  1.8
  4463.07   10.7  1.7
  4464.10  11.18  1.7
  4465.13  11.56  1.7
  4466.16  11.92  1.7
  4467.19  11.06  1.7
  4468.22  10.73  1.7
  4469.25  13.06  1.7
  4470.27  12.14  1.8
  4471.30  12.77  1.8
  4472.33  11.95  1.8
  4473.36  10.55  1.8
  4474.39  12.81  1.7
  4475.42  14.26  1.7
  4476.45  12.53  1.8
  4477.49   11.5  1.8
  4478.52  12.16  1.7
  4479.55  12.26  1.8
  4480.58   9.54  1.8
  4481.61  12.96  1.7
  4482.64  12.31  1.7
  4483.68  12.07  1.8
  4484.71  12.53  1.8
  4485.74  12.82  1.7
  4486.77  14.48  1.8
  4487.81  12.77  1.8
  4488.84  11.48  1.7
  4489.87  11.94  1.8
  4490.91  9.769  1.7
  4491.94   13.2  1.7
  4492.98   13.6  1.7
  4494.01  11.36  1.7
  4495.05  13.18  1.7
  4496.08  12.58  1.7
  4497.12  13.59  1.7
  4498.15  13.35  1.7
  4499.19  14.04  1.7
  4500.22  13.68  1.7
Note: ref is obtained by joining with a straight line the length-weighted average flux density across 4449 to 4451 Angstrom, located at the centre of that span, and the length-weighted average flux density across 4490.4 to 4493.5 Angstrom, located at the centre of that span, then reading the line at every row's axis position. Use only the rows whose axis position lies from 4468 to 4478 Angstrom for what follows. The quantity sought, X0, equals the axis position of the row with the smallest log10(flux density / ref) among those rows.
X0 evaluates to 4473.36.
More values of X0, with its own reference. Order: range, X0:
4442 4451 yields 4448.71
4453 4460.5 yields 4457.94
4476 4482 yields 4480.58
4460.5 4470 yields 4463.07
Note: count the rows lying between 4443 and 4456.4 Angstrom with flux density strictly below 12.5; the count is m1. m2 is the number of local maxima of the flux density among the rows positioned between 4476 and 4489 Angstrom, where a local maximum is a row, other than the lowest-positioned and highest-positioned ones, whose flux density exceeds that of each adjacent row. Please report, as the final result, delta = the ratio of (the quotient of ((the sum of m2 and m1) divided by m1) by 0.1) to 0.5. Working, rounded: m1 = 7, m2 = 3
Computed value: 28.6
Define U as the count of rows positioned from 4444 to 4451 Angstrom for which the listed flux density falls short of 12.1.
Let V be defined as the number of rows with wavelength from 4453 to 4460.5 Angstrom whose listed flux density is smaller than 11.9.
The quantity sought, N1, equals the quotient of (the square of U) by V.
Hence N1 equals 2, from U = 3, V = 5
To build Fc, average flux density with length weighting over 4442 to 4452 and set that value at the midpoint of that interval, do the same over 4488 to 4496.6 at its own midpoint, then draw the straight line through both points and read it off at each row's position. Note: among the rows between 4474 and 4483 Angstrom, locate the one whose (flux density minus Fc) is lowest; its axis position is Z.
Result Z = 4480.58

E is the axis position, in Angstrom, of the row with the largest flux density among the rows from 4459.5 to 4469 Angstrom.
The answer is 4461.02 Angstrom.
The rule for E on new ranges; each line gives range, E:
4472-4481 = 4475.42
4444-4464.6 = 4446.66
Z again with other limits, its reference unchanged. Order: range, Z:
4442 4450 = 4448.71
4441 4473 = 4457.94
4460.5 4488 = 4480.58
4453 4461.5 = 4457.94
